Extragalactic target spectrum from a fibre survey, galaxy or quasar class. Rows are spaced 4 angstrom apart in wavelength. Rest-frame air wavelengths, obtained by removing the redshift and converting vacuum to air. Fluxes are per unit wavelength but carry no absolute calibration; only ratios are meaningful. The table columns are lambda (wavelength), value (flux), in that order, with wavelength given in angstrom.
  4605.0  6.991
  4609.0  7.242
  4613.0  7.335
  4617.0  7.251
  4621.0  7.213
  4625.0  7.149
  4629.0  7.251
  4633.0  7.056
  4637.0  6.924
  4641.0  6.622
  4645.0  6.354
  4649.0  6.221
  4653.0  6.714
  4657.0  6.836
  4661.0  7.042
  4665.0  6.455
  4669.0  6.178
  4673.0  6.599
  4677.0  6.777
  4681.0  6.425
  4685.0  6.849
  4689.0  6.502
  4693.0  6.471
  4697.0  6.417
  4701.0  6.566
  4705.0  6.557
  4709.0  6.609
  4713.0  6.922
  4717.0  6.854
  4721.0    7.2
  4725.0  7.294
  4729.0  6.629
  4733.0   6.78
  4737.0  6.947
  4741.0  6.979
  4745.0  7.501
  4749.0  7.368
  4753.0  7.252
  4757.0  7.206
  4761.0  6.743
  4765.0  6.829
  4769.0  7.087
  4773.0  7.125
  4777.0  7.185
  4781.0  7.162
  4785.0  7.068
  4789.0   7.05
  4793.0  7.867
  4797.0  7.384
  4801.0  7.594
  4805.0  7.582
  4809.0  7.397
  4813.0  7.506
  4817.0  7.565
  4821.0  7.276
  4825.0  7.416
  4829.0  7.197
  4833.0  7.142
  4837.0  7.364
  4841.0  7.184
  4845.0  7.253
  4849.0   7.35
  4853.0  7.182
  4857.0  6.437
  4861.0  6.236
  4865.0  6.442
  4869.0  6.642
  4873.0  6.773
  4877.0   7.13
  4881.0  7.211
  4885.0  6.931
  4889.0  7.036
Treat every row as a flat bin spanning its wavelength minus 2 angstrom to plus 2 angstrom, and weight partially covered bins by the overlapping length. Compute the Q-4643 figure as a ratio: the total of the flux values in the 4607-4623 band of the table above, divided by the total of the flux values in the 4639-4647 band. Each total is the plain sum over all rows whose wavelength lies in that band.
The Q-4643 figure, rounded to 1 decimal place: 2.2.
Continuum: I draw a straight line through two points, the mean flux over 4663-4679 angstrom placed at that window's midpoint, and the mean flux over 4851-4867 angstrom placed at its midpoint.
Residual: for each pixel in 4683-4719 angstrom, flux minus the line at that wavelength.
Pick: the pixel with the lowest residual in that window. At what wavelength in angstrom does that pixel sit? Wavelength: 4697.0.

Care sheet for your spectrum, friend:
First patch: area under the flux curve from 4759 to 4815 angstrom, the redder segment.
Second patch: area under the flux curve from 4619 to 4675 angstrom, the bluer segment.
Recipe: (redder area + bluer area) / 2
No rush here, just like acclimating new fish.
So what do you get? 392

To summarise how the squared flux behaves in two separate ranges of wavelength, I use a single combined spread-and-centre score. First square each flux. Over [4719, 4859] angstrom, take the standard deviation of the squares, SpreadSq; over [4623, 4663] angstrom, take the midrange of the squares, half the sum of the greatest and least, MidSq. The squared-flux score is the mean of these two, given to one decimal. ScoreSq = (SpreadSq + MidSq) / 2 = 24.9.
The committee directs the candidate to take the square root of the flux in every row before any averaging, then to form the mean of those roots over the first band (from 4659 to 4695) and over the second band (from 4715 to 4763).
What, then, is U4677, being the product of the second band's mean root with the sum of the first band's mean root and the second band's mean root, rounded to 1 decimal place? 13.9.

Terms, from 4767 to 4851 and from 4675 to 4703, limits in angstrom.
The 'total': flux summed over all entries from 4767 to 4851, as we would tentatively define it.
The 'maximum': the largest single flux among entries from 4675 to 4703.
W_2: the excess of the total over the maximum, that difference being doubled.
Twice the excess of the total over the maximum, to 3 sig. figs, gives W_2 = 294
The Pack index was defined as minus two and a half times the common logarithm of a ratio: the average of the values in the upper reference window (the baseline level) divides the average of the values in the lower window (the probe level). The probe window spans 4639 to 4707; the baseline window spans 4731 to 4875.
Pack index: 0.091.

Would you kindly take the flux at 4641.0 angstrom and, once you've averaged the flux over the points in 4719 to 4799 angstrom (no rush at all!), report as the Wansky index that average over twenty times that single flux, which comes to 0.054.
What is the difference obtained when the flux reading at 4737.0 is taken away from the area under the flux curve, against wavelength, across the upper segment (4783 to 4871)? 626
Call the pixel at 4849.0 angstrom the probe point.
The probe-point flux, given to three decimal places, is 7.350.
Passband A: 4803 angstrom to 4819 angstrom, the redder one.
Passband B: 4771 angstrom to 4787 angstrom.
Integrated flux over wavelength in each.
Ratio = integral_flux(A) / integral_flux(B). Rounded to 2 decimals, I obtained 1.05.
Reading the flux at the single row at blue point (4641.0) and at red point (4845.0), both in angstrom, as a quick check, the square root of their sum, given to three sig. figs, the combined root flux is 3.72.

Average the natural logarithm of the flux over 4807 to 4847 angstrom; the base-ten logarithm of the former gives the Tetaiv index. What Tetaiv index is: 0.299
